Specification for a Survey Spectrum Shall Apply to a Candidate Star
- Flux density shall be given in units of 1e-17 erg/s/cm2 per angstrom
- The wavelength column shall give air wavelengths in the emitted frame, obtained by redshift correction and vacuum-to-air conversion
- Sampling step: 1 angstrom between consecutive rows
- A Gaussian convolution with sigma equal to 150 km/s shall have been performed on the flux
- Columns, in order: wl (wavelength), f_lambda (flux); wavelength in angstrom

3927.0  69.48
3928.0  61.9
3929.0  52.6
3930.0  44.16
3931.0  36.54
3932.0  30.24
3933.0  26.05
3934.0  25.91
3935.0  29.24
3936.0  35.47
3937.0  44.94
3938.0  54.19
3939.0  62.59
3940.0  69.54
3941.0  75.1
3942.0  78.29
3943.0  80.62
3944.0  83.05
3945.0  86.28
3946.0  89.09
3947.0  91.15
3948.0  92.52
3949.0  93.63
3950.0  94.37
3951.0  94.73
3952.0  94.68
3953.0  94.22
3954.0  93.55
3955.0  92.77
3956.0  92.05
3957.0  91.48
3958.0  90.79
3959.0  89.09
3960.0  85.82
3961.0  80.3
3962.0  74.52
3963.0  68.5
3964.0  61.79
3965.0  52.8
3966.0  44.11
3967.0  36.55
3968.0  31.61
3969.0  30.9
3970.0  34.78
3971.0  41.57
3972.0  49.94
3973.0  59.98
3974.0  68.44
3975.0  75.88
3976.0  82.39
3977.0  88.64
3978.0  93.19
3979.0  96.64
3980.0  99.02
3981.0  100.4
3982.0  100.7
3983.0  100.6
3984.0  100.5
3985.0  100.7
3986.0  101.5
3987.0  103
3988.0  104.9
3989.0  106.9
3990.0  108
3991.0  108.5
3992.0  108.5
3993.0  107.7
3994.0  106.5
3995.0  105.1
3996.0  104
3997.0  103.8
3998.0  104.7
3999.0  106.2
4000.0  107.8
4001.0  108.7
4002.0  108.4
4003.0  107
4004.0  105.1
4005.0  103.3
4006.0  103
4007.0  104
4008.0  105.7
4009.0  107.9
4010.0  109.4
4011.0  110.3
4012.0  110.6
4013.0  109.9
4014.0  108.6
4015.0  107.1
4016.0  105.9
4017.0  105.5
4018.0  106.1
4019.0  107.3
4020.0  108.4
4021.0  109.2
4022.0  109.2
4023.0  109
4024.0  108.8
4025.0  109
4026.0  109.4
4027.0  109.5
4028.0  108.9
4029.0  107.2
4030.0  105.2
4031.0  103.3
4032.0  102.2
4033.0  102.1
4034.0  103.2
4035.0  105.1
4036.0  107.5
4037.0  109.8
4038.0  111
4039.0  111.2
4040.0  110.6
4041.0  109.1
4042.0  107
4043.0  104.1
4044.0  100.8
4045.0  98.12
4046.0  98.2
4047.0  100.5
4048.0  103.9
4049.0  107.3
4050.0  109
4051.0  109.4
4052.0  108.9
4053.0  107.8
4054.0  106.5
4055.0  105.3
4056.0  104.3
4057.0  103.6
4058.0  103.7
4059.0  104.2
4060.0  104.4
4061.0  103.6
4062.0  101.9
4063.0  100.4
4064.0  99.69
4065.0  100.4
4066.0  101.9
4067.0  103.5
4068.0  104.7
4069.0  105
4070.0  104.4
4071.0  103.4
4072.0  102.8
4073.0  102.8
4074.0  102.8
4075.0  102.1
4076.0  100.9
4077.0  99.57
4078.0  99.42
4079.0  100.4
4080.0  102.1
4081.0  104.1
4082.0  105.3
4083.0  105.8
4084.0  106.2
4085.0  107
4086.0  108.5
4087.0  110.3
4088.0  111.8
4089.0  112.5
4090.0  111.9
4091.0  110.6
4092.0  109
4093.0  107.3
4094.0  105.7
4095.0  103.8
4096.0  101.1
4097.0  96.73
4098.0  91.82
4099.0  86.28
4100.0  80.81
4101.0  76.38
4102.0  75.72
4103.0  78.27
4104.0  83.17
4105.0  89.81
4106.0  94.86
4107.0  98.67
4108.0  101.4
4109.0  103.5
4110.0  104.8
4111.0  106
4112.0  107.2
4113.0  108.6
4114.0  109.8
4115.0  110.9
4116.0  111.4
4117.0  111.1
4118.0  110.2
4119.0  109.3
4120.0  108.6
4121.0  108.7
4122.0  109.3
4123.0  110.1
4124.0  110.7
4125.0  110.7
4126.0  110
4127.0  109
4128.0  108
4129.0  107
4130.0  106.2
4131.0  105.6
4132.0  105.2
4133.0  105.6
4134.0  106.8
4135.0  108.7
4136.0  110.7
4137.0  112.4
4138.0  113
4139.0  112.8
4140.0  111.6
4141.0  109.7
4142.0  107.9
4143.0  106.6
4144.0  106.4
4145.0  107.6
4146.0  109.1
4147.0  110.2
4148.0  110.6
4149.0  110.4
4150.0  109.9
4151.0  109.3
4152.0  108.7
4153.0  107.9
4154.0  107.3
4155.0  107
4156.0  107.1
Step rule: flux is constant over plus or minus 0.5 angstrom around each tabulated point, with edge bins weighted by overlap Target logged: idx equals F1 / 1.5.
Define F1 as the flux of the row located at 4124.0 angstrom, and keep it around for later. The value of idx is 74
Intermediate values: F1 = 110.7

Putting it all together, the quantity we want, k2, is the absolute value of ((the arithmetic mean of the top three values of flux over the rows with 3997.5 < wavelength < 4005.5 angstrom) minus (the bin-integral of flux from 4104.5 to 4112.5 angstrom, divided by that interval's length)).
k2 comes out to 7.5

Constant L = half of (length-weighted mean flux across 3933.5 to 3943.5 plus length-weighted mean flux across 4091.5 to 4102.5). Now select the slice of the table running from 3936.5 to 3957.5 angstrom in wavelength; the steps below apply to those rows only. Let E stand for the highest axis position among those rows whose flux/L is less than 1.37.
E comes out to 3957.0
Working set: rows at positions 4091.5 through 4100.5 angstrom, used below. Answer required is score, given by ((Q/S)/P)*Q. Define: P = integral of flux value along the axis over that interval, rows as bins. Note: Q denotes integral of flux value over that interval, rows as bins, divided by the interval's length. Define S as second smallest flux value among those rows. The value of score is 0.13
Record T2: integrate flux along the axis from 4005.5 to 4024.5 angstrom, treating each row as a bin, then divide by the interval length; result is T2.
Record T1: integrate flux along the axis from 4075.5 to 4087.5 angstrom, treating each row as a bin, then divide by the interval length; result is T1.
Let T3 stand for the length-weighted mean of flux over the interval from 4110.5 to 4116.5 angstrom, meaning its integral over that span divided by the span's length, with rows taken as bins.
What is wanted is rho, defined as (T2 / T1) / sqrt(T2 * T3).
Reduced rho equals 0.0095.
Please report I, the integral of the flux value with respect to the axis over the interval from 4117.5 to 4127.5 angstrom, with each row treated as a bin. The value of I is 1097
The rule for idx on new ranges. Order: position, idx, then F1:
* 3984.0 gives 67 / 100.5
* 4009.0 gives 72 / 107.9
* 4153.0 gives 72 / 107.9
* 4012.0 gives 74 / 110.6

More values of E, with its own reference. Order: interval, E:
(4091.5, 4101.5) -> 4101.0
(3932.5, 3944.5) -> 3944.0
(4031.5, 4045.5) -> 4045.0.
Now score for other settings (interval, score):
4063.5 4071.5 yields 0.13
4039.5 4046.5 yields 0.15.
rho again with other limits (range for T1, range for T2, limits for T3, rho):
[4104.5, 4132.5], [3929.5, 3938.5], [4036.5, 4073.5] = 0.0055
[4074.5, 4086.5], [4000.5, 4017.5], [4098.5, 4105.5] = 0.0111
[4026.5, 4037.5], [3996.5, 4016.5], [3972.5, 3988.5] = 0.0102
